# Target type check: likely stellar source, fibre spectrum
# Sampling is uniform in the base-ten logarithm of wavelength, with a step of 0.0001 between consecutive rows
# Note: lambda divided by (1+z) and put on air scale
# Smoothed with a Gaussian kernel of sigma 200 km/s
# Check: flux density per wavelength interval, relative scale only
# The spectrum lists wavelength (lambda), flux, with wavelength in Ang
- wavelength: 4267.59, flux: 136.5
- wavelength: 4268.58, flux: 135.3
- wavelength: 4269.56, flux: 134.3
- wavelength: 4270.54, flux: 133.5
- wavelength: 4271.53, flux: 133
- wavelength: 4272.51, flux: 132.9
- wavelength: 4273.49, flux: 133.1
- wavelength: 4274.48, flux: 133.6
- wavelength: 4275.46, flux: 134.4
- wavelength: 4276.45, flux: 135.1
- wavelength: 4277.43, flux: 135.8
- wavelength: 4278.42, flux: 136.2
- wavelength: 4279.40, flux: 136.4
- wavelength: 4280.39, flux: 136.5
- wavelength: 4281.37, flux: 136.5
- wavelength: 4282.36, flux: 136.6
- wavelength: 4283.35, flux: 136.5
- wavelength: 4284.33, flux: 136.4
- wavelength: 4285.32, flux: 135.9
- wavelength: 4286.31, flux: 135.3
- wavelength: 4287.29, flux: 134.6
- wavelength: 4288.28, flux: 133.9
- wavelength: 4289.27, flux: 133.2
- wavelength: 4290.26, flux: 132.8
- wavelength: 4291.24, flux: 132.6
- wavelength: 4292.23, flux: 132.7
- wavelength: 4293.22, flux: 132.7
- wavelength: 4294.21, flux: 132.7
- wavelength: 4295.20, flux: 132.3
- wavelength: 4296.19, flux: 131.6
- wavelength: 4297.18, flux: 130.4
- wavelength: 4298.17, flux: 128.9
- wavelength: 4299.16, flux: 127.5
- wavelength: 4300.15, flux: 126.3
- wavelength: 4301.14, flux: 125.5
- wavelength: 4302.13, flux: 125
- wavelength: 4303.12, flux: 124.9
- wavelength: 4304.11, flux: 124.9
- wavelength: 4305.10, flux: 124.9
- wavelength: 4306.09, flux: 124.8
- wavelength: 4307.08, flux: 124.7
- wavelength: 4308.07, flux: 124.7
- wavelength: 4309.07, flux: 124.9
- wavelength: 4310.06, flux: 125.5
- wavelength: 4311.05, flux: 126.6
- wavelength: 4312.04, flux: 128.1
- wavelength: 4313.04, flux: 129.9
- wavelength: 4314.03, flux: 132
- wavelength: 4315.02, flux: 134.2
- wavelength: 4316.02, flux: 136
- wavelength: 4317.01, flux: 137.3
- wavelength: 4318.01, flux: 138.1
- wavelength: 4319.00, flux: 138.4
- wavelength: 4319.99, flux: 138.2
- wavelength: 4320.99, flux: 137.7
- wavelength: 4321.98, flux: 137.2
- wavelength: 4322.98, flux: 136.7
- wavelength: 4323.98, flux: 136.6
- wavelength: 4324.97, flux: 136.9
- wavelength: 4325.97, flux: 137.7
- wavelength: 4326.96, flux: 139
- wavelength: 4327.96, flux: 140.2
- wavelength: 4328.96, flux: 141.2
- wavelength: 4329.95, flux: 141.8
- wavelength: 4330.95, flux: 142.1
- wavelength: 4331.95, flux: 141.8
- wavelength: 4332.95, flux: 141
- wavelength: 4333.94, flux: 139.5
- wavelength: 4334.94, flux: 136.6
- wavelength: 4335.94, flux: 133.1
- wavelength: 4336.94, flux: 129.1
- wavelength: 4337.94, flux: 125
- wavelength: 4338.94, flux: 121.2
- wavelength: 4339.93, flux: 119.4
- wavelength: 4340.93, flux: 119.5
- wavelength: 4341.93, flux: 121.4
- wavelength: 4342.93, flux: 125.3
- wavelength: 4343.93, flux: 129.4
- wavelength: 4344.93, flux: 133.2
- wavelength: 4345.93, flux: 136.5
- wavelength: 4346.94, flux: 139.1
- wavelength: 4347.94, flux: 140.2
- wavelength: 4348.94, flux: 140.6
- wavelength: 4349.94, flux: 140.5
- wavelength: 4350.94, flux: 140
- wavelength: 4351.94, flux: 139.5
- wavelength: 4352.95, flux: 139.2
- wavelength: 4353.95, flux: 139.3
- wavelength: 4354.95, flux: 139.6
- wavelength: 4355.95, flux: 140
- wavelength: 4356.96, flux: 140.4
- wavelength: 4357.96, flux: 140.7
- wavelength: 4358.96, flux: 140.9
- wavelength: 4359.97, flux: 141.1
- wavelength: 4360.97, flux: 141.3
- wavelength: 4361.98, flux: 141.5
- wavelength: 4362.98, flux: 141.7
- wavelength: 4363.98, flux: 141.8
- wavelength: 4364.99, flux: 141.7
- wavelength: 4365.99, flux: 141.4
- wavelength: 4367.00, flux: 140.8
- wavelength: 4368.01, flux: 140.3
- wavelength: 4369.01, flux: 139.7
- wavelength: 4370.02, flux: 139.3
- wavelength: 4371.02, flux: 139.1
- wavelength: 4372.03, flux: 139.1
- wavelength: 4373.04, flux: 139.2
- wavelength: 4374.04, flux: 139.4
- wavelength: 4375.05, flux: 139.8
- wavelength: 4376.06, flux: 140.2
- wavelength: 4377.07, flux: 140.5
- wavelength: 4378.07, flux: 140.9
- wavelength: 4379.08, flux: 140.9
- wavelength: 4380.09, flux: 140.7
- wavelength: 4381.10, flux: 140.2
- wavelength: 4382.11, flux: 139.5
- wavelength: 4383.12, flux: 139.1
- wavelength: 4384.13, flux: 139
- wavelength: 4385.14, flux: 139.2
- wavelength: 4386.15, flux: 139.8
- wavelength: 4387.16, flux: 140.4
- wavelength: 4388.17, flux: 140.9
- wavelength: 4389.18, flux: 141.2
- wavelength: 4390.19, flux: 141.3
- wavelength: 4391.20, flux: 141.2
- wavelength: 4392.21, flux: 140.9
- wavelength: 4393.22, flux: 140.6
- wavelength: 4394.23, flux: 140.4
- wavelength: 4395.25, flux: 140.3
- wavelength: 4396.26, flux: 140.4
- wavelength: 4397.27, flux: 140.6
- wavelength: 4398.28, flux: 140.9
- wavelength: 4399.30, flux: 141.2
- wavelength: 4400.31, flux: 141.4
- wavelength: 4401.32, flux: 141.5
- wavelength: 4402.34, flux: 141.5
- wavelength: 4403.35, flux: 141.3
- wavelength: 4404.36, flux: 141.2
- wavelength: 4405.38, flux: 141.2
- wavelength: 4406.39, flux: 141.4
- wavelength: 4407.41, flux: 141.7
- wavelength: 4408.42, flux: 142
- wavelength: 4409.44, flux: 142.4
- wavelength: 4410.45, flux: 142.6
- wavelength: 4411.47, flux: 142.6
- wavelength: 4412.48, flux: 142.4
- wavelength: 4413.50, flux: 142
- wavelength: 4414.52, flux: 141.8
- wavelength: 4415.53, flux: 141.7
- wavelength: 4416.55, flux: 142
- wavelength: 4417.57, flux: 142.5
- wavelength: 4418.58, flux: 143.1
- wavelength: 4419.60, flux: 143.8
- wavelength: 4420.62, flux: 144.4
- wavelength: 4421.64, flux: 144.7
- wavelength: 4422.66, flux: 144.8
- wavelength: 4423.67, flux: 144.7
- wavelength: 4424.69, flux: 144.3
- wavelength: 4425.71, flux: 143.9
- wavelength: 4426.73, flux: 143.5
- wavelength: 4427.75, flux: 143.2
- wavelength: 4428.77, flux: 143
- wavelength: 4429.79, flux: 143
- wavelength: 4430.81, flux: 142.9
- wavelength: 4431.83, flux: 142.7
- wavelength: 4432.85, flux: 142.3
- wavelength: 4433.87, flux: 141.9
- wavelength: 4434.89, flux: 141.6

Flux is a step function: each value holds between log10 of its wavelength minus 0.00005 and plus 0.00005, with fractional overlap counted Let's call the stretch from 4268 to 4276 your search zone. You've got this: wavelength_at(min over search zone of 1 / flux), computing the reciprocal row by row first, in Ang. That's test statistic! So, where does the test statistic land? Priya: 4268.58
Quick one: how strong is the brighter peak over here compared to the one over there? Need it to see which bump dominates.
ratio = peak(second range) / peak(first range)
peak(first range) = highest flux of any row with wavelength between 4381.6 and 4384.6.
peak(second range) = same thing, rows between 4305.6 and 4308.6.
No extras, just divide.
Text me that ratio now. 0.89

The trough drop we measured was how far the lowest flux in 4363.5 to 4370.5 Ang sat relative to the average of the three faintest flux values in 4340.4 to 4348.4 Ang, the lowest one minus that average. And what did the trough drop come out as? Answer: 17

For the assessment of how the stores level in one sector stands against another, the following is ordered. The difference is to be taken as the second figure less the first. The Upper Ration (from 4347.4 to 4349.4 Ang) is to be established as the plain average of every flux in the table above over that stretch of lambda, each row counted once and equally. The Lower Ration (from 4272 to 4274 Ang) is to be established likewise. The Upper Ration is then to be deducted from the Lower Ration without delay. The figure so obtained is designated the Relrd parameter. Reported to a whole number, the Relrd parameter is -7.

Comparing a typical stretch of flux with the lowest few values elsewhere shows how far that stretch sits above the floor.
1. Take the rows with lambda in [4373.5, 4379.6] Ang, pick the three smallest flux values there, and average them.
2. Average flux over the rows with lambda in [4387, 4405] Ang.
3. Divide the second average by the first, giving 1.01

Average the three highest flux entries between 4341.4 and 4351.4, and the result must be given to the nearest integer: 140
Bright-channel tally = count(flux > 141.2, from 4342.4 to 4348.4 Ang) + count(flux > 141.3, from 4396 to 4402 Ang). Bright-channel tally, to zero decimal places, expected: 2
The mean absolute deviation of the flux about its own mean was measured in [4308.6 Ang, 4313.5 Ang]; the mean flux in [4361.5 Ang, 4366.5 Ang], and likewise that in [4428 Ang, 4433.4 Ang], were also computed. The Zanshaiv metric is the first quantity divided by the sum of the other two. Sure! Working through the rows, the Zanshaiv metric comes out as 0.0056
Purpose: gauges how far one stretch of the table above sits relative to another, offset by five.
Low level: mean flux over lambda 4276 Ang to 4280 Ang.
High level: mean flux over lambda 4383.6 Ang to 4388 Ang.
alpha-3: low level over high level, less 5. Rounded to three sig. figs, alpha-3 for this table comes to -4.03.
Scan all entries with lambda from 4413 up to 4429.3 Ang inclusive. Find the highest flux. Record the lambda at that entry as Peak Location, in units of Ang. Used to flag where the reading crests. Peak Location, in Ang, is 4422.66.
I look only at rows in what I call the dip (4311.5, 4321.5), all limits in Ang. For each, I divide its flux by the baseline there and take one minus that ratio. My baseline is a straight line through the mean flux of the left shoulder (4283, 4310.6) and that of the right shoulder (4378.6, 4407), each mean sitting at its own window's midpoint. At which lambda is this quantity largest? 4312.04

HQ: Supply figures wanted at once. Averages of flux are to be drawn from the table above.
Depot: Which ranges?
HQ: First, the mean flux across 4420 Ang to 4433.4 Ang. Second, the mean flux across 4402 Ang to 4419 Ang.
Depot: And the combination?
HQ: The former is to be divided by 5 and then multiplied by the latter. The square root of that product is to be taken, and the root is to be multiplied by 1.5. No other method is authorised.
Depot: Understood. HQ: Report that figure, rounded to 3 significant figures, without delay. 95.8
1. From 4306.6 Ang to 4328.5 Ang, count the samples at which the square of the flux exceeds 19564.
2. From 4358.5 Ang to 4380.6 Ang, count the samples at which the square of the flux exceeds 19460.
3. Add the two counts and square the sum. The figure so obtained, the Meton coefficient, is 324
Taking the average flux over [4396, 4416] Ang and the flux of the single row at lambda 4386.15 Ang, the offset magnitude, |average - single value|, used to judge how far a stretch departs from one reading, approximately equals 1.8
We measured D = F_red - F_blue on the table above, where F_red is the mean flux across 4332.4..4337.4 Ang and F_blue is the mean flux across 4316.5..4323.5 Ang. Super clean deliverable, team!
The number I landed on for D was -2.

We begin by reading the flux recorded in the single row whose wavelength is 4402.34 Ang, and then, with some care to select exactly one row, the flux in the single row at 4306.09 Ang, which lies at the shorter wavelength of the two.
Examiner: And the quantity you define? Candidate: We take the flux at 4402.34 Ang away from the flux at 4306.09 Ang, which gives -17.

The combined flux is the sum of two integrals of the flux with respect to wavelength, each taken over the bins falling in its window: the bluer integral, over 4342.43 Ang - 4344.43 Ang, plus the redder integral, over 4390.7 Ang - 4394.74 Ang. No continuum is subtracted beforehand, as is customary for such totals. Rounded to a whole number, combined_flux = 824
